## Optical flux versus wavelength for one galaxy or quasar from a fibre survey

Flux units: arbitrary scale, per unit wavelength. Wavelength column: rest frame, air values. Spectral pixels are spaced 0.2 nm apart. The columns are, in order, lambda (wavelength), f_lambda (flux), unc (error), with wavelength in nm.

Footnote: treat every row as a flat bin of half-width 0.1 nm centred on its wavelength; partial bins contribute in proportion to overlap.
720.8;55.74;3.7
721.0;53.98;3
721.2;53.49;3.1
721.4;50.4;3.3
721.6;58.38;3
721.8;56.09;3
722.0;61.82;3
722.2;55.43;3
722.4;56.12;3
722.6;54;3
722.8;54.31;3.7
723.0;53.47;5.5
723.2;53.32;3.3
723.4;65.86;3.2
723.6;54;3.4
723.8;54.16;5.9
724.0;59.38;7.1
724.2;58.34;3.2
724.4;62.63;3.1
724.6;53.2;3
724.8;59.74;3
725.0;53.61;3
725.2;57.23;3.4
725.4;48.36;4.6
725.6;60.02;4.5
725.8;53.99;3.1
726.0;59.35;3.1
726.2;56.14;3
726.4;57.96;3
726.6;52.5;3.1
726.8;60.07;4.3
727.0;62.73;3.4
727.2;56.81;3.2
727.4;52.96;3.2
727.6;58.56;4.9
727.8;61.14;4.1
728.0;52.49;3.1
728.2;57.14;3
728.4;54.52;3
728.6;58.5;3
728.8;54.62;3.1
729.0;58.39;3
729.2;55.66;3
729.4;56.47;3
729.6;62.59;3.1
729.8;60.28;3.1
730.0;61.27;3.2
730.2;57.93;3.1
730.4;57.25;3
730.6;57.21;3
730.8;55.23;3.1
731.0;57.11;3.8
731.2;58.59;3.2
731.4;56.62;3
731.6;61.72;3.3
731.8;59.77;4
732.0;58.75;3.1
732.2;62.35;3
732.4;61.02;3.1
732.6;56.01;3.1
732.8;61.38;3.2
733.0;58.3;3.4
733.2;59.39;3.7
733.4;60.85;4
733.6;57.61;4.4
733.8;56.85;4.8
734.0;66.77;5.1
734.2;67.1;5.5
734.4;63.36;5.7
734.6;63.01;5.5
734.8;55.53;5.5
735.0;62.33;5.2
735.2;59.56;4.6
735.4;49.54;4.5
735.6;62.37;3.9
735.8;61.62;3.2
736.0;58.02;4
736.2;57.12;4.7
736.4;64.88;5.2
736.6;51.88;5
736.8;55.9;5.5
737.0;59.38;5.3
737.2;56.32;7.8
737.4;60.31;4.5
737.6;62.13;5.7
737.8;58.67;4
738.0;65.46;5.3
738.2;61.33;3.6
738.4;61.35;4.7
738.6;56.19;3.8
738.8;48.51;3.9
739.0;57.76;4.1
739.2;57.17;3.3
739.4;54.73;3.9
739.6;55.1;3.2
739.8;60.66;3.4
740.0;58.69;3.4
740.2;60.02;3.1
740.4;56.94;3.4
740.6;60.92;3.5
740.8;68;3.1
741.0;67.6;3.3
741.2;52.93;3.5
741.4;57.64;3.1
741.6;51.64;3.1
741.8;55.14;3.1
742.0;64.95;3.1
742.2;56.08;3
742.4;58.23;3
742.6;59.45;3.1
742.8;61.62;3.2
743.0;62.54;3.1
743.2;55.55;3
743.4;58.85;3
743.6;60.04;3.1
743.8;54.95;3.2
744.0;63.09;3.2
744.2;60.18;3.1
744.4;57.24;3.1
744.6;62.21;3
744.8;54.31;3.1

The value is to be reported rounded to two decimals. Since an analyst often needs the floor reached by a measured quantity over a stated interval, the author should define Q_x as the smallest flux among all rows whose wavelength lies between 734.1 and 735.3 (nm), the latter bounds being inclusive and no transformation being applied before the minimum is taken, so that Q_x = 55.53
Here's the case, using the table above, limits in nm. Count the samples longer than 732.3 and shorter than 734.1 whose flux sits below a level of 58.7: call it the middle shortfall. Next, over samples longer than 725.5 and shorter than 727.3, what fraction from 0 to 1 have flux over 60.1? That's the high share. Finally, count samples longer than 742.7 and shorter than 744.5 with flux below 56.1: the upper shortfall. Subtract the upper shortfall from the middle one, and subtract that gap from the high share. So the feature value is -1.9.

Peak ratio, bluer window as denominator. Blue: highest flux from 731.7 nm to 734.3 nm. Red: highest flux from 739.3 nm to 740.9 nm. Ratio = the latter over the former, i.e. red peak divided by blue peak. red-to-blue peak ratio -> 1.01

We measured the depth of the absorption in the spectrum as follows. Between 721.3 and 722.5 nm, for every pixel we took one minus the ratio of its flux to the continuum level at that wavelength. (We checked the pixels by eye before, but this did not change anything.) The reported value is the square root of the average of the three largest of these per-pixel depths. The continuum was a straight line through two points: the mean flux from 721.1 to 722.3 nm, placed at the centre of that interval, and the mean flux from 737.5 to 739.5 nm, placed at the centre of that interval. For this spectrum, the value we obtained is 0.19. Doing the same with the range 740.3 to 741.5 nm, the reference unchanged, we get 0.22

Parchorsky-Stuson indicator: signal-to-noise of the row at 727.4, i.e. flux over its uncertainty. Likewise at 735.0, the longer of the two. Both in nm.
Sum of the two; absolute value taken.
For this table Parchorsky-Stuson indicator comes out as 29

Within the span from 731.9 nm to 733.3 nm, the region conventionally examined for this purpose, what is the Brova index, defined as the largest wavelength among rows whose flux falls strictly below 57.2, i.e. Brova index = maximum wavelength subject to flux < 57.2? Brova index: 732.6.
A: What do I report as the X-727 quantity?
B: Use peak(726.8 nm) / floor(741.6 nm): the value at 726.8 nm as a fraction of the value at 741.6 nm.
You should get 1.16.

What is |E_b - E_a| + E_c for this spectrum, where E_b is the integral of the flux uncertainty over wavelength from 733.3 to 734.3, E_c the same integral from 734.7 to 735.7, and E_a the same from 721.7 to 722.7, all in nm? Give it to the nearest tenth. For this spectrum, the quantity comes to 6.5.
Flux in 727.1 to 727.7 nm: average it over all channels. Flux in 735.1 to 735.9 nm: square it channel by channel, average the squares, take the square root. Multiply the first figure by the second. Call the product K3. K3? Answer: 3282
